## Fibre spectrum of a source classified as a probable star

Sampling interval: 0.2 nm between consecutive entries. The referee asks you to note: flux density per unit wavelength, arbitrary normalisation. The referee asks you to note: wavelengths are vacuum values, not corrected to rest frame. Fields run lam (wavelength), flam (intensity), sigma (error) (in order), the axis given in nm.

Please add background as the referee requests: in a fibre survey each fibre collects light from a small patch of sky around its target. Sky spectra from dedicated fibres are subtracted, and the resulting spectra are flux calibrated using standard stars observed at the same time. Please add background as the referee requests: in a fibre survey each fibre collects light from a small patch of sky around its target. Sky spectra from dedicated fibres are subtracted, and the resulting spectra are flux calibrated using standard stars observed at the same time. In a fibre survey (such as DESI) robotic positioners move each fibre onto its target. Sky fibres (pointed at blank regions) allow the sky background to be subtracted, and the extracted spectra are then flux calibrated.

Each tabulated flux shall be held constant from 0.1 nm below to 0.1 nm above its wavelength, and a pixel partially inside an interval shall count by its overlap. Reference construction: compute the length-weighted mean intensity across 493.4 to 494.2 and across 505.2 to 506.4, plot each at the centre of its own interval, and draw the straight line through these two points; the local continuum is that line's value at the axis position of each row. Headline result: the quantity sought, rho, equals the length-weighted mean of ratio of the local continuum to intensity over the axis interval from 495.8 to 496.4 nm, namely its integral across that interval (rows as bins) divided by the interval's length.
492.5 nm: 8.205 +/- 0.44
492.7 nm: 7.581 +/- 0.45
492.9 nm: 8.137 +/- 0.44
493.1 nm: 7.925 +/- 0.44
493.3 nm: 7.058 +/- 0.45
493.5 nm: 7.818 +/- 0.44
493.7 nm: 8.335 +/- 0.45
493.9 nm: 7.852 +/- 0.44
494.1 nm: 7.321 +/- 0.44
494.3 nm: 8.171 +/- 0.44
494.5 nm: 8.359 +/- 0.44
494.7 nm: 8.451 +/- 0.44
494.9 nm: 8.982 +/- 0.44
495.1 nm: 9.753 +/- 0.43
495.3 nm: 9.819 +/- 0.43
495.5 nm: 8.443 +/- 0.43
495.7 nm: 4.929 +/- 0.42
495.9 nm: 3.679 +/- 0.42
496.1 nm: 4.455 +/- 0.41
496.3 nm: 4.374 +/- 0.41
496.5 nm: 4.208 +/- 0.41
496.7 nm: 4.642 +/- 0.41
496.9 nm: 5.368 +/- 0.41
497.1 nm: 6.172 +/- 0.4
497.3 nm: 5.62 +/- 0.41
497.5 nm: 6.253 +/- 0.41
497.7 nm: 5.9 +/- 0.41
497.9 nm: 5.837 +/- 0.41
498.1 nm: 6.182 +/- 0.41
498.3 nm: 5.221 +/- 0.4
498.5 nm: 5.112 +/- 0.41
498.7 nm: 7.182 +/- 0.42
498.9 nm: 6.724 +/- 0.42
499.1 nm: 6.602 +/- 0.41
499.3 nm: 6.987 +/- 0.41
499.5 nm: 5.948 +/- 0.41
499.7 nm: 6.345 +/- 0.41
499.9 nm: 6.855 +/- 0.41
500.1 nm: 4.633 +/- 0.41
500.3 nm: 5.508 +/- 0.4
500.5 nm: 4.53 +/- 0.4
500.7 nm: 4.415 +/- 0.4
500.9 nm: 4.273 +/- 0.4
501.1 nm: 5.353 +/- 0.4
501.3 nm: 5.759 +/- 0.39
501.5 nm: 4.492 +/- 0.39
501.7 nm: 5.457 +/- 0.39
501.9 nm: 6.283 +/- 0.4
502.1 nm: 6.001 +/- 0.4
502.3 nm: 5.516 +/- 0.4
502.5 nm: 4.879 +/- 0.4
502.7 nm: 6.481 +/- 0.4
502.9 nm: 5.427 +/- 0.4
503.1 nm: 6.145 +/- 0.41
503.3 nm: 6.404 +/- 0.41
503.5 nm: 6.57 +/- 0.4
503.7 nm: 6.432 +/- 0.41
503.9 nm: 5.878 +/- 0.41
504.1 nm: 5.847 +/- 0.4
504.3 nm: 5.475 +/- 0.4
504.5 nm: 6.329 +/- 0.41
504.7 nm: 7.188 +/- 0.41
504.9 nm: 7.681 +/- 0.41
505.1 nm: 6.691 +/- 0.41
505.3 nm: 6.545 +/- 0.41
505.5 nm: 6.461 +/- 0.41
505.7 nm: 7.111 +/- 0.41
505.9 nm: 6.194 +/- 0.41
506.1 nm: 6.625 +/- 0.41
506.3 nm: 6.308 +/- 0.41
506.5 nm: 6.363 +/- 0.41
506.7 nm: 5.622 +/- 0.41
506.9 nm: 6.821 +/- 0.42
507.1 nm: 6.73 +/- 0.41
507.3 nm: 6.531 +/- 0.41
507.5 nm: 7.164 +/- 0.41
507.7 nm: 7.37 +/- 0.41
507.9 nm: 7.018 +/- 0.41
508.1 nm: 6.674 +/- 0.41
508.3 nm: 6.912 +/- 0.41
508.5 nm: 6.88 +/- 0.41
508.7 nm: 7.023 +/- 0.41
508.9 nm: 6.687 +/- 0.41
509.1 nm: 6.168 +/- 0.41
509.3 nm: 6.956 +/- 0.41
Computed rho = 1.83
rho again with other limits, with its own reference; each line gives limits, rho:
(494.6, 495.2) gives 0.85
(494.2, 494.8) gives 0.93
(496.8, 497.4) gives 1.31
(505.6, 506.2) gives 0.99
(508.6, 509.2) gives 0.94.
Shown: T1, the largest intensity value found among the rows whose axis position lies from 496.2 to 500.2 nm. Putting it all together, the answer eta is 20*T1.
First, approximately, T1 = 7.182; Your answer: 144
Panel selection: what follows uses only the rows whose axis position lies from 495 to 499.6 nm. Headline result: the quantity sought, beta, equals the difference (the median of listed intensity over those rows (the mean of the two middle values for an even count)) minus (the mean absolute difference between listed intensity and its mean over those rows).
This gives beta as 4.7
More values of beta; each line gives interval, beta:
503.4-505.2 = 5.9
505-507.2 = 6.3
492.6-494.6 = 7.6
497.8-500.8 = 5.2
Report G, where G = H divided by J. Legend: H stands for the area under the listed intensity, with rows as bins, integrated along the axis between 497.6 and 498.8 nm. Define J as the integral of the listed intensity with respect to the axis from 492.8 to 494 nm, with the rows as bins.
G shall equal 0.75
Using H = 7.1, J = 9.4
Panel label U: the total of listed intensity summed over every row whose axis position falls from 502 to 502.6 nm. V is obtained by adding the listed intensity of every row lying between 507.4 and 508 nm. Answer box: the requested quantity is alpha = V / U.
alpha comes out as 1.3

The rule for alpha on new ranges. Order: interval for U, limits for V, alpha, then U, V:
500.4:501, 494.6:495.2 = 2.1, 13.2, 27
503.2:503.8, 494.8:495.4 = 1.5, 19.4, 29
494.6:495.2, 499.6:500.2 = 0.7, 27.2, 18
